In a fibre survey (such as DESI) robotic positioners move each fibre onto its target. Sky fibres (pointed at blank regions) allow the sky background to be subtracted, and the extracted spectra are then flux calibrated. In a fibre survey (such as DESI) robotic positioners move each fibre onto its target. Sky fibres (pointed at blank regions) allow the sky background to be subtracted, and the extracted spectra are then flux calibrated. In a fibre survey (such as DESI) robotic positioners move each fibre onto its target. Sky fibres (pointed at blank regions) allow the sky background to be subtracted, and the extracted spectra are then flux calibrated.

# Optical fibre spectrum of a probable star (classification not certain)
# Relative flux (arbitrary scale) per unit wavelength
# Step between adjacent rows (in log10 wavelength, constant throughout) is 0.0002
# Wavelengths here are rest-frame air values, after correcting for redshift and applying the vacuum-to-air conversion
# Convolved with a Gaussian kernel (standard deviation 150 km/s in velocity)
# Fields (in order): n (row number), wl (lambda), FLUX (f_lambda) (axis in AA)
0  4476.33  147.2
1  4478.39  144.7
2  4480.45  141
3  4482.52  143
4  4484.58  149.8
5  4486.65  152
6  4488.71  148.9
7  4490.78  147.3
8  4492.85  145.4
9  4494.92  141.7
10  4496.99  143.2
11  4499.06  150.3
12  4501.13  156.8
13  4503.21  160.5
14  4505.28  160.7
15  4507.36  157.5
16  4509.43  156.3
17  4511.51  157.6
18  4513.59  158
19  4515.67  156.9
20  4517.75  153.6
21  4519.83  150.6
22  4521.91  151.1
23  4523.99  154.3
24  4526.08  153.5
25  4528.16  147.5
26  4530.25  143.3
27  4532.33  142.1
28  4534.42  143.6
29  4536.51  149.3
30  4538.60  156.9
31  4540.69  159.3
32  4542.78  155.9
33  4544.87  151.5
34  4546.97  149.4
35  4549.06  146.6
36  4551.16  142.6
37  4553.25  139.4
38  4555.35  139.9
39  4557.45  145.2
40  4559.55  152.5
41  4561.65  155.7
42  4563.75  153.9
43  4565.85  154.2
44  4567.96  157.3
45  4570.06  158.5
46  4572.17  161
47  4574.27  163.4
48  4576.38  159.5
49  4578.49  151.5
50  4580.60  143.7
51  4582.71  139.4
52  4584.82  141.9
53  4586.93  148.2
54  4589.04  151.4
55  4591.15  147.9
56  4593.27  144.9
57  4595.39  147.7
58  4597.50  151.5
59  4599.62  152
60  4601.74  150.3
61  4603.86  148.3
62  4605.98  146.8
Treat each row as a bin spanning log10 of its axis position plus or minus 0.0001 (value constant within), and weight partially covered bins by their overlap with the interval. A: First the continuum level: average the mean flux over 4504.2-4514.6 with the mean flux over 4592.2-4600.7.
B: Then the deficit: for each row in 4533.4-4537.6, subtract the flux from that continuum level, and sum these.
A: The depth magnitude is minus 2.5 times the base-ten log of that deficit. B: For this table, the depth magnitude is -2.9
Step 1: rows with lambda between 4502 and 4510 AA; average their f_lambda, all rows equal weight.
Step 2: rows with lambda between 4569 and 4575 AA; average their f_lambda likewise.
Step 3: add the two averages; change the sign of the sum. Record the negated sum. -320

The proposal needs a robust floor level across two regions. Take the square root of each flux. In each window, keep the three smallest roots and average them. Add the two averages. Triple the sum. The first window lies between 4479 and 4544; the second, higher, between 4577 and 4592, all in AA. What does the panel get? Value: 71.4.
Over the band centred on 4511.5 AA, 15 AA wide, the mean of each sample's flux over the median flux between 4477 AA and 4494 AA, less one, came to 0.074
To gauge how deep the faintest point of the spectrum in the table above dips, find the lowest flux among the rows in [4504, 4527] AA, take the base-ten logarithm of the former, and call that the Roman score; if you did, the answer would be 2.18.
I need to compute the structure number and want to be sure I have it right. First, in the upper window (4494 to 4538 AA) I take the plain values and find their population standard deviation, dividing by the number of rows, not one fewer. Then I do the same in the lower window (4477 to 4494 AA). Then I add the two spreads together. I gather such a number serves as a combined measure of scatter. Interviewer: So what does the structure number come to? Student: 9.5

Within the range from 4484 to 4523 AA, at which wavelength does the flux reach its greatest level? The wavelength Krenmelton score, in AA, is 4505.28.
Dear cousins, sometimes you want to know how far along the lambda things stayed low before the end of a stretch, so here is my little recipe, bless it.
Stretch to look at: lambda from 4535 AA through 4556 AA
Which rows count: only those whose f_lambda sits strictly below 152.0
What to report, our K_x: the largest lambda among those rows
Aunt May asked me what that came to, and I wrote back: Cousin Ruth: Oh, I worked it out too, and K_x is 4555.35 AA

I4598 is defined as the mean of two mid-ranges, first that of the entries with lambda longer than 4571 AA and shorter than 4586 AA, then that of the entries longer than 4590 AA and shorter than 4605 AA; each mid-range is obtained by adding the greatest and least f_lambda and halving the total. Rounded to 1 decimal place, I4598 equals 149.9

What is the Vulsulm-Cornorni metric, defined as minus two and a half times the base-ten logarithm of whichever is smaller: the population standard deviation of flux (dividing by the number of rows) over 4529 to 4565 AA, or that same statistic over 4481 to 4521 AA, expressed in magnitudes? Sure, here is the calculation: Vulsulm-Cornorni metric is -1.93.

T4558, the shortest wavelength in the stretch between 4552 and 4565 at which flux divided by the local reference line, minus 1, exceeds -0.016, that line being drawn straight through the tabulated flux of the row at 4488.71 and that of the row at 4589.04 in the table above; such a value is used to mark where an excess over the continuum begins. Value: 4559.55 AA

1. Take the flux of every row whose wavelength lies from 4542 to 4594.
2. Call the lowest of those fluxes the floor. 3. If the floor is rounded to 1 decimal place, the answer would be 139.4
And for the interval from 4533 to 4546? 143.6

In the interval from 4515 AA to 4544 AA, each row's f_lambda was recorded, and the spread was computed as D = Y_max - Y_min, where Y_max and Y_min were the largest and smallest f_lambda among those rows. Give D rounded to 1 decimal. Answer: 17.2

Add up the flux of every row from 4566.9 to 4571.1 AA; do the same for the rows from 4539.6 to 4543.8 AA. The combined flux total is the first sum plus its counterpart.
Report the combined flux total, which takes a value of 631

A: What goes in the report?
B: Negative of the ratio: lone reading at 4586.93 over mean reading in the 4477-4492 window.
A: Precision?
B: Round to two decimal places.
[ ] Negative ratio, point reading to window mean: -1.01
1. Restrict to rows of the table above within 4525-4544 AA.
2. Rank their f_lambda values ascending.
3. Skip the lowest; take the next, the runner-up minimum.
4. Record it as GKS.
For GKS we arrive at 143.3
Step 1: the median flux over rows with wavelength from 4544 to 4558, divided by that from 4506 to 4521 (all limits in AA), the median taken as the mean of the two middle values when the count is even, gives 0.93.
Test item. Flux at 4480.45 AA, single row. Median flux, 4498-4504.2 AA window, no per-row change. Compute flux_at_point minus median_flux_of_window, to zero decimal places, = -16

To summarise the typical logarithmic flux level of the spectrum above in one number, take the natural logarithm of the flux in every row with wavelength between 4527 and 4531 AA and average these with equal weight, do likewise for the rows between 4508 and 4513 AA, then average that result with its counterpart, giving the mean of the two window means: 5.02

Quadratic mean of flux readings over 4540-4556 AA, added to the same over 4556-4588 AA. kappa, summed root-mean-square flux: 301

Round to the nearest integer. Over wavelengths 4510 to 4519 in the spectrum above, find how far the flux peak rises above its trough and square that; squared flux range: 19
